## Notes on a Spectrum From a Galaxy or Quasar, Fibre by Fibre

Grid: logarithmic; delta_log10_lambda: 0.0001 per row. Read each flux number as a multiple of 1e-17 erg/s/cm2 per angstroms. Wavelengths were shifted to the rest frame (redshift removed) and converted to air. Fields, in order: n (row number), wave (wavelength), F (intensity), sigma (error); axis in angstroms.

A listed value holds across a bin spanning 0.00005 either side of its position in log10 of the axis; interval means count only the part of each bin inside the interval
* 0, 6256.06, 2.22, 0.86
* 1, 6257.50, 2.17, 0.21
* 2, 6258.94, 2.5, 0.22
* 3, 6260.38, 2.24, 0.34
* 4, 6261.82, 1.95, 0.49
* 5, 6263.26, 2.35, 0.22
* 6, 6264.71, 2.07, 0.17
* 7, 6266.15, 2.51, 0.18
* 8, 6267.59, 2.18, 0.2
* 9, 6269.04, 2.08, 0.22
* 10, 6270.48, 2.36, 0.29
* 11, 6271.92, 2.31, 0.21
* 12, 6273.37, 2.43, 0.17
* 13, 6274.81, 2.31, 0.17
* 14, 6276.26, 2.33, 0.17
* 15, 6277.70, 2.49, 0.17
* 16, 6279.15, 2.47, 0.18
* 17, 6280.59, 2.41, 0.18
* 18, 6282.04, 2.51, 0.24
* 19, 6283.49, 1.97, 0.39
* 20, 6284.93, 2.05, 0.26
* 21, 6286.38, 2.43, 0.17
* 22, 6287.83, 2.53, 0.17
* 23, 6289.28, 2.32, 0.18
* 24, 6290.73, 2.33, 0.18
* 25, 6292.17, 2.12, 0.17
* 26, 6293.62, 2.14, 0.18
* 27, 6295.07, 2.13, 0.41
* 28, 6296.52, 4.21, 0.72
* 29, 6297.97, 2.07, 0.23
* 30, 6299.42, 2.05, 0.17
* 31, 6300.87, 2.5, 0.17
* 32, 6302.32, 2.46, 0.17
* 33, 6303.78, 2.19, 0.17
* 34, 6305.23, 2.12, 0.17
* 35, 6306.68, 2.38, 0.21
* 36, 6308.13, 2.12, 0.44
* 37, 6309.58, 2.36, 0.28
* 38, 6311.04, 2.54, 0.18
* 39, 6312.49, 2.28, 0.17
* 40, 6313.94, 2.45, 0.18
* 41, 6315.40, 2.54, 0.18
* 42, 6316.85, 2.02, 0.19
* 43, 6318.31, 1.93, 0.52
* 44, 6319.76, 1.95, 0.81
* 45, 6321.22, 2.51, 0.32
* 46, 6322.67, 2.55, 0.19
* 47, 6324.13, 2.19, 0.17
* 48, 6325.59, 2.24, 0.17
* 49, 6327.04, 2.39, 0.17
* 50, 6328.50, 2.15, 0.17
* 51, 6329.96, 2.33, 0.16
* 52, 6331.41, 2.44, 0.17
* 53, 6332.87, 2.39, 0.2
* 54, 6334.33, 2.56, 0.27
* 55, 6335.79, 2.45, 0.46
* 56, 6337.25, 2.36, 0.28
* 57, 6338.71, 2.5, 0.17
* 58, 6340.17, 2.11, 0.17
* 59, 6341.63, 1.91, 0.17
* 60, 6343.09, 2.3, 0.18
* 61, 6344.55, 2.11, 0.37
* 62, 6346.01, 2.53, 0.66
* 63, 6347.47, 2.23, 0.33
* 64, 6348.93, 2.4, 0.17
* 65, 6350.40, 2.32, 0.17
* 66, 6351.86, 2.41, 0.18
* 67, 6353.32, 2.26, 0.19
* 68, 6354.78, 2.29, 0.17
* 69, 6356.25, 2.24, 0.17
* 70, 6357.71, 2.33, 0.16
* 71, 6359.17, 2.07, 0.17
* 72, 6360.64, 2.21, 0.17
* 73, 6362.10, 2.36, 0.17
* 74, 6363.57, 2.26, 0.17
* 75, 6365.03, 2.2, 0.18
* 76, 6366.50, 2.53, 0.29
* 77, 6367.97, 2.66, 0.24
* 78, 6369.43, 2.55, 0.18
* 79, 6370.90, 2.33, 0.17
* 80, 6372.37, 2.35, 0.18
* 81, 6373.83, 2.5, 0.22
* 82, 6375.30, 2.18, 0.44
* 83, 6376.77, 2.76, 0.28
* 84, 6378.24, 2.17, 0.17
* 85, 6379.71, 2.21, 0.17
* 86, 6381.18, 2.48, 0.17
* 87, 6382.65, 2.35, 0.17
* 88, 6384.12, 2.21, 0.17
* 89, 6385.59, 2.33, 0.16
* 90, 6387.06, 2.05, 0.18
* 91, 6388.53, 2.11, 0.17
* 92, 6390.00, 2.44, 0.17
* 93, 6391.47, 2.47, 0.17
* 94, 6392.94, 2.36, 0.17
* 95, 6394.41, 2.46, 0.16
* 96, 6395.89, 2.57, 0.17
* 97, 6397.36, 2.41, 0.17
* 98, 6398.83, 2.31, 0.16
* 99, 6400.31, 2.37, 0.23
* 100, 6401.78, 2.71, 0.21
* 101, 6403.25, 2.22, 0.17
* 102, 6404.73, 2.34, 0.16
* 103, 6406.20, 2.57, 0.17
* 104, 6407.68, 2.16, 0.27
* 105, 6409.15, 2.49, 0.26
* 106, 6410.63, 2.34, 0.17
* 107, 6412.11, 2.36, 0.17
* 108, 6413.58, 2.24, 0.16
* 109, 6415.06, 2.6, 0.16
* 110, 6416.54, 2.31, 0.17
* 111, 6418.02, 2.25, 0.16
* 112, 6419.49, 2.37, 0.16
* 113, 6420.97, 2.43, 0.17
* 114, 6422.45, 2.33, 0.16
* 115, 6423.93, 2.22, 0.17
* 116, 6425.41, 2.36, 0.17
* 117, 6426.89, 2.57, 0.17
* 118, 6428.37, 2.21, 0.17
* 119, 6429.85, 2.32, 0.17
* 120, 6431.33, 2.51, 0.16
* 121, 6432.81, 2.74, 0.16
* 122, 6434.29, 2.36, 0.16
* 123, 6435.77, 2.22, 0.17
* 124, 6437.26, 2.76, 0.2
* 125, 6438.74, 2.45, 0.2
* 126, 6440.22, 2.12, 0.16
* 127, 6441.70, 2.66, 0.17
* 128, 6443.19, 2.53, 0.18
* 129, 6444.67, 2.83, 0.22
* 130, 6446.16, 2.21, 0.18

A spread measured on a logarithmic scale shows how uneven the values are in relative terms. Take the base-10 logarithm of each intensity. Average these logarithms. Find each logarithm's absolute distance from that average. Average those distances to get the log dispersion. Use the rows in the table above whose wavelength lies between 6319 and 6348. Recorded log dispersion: 0.031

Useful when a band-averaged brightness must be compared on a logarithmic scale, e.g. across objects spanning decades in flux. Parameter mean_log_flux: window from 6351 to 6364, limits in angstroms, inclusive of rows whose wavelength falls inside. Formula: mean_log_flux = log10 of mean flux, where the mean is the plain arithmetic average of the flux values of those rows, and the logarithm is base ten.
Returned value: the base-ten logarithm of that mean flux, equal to 0.36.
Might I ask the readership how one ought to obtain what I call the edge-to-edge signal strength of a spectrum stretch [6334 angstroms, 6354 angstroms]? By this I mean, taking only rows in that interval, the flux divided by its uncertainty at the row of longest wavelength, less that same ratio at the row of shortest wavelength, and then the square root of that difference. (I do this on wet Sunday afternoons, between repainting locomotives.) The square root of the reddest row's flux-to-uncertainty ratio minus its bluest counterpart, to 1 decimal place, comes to 1.6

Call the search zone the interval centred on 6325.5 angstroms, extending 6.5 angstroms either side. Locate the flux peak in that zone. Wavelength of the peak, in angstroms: 6322.67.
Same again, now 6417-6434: 6432.81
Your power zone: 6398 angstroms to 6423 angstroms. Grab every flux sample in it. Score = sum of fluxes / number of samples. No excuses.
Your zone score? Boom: 2.38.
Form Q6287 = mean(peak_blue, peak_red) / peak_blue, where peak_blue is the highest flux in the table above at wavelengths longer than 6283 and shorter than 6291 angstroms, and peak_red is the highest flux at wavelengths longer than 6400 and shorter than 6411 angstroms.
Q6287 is 1.04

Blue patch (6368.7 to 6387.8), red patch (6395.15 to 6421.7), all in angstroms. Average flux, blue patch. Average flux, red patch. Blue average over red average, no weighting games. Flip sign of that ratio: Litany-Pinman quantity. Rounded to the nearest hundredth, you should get -0.98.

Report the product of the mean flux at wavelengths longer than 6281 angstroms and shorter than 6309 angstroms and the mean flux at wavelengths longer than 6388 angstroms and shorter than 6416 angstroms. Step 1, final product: 5.63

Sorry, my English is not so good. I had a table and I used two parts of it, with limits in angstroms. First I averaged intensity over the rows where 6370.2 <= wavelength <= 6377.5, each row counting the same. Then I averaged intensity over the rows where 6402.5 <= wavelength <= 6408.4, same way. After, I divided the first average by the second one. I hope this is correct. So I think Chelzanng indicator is 1.04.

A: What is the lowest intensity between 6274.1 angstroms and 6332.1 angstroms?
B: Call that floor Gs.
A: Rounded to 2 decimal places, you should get 1.93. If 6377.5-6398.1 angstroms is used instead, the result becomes 2.05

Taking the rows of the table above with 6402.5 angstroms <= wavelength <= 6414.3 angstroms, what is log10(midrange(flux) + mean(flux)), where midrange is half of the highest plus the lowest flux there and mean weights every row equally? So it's 0.673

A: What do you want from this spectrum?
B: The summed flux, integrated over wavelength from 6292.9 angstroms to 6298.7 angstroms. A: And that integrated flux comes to 15.3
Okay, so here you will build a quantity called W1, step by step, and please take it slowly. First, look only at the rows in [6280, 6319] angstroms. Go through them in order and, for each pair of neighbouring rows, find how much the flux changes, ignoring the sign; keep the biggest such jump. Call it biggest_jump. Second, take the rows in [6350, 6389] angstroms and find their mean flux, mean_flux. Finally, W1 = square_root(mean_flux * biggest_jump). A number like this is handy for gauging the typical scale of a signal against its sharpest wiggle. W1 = 2.2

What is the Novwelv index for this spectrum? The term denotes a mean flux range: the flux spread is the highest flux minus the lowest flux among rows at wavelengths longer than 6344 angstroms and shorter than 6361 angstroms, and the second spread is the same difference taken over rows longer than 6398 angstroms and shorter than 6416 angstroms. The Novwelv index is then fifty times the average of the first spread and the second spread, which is 25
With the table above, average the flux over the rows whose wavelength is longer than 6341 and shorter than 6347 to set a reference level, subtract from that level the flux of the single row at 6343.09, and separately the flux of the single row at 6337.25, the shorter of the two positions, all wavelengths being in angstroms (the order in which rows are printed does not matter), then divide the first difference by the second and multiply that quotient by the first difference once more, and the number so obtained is -0.05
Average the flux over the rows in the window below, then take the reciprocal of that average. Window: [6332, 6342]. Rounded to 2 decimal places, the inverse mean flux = 0.43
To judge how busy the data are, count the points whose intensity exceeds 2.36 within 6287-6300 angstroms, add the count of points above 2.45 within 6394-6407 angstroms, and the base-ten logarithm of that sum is 0.78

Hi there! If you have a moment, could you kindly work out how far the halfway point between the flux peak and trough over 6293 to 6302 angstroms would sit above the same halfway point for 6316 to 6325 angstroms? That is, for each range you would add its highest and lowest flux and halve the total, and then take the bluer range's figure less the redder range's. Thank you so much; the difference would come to 0.89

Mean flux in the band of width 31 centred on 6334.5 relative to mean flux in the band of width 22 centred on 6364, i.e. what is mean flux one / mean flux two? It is 0.99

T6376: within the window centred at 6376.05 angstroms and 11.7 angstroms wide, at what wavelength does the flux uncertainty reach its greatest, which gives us 6375.30 angstroms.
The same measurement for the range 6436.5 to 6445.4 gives 6444.67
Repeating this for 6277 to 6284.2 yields 6283.49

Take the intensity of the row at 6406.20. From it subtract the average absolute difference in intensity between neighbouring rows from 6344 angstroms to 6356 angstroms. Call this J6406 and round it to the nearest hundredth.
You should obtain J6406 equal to 2.39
